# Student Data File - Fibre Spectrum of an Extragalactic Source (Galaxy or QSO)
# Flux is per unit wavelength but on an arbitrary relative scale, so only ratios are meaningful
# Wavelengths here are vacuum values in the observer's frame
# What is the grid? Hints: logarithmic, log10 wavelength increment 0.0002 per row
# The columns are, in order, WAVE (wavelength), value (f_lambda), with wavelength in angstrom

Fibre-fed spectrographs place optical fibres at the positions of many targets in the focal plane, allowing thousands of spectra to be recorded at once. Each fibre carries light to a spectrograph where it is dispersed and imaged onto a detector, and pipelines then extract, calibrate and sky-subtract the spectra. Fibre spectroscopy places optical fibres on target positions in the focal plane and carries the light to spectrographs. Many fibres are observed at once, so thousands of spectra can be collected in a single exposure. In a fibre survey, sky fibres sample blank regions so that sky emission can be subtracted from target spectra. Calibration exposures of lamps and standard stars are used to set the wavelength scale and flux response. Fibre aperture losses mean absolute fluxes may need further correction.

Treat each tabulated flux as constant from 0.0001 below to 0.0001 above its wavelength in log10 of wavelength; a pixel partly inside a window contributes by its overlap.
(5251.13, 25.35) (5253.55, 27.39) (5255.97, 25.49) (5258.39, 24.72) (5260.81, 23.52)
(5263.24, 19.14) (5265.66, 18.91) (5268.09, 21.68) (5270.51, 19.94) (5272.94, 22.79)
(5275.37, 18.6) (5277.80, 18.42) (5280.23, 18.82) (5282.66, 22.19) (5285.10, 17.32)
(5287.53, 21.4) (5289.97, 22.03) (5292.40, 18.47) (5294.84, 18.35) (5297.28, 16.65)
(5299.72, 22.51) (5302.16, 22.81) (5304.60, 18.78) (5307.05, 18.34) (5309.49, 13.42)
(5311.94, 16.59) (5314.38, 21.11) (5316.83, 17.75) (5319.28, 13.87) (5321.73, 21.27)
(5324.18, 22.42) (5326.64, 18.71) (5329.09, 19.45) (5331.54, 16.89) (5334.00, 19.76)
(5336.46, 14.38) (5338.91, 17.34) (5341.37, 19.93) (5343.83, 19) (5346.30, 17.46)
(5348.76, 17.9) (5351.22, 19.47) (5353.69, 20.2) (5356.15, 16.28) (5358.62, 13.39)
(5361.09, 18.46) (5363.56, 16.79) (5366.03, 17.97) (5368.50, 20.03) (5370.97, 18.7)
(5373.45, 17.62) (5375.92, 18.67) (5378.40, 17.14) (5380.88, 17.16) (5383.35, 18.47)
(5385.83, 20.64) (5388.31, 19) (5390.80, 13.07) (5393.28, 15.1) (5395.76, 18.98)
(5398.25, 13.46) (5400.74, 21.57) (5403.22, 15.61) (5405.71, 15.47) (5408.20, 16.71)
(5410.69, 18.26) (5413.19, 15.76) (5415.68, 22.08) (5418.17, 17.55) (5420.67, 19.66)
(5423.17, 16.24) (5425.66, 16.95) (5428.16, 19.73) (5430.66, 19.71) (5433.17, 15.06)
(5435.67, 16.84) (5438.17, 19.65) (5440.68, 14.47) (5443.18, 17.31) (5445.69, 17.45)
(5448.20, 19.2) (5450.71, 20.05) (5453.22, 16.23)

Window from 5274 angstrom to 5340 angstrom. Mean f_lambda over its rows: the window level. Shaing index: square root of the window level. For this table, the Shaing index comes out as 4.34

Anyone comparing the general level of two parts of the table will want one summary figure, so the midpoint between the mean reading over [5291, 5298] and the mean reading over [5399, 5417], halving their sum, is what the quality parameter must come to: 17.9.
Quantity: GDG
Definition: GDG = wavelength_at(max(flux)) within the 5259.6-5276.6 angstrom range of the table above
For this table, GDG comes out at 5260.81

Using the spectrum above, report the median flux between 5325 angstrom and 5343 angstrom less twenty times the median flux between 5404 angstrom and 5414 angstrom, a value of -306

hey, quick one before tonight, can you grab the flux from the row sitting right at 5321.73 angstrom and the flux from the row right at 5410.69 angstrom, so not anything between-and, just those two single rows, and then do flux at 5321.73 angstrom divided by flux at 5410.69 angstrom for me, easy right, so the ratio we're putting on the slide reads 1.16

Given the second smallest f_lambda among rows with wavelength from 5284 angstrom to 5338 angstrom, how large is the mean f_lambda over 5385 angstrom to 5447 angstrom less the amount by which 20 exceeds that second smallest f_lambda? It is 11.3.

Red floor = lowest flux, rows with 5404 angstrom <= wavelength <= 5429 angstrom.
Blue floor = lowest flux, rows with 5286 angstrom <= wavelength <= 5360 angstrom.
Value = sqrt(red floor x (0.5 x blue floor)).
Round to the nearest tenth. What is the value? 10.2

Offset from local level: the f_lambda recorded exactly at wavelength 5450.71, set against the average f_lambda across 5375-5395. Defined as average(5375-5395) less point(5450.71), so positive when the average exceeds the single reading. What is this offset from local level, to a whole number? -3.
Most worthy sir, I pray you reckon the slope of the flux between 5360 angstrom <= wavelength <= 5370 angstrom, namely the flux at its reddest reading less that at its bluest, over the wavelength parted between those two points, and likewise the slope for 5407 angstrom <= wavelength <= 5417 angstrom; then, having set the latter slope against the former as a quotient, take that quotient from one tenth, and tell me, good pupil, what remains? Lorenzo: -3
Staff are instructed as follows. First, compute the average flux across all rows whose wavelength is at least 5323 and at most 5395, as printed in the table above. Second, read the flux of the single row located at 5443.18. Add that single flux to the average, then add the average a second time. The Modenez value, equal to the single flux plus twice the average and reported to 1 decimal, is 53.3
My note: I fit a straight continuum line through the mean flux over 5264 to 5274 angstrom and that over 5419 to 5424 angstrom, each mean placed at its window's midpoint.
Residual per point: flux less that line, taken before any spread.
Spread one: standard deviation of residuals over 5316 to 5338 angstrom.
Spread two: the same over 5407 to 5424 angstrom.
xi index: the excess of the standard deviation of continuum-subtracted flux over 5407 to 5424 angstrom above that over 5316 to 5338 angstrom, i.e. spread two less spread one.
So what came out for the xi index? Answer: -0.65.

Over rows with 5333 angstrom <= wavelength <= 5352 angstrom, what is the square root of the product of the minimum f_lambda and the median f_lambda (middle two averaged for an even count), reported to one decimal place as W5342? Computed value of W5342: 16.3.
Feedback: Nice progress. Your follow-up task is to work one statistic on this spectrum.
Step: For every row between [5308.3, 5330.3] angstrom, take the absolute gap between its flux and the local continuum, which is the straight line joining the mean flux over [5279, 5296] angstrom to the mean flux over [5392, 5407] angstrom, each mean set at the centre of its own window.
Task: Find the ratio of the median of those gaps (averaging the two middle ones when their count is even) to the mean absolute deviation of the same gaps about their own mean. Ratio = 1.64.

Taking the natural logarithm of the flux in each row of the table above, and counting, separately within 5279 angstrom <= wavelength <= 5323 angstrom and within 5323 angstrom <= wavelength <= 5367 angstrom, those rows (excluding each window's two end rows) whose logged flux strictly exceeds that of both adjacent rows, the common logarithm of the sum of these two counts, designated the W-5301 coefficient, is 0.95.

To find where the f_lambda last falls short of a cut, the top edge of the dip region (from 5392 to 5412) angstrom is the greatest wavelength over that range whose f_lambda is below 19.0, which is 5410.69 angstrom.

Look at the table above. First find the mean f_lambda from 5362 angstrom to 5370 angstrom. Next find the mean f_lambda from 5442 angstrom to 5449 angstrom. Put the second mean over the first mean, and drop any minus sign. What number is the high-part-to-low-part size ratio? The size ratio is 0.98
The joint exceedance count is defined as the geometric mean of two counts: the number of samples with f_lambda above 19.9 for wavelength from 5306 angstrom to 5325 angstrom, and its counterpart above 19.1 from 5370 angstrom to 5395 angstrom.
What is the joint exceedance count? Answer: 1.7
